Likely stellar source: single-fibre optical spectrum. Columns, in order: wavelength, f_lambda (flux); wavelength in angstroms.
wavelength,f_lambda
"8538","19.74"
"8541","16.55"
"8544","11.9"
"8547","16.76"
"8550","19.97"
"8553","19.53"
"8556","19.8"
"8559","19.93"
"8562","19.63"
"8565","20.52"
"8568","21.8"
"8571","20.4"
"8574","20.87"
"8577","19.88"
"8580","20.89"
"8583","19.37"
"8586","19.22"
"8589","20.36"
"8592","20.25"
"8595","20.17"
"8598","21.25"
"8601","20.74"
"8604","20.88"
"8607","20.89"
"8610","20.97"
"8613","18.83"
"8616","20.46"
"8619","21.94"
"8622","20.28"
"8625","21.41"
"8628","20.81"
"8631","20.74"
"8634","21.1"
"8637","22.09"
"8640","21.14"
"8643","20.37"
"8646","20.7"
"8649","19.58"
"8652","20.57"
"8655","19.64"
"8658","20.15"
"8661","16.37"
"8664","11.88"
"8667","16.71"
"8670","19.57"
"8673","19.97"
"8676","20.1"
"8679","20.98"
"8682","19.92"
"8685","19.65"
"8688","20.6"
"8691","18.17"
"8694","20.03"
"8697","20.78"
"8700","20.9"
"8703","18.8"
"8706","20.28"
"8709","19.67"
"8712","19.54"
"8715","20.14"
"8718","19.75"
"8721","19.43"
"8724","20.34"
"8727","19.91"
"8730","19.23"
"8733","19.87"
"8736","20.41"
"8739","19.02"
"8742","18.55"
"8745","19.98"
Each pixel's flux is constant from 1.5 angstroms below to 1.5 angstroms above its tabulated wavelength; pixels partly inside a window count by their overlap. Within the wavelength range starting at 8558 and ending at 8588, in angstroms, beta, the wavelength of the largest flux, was 8568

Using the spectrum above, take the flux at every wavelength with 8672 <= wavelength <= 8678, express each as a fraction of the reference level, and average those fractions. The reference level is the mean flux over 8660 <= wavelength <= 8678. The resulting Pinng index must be 1.15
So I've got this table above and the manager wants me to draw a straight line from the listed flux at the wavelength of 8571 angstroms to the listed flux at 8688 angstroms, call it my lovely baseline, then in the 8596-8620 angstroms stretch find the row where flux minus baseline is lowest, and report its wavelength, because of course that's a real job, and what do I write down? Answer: 8613 angstroms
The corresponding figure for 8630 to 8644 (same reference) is 8643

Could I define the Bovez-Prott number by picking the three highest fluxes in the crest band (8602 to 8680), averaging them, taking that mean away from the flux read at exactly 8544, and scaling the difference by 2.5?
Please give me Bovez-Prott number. -25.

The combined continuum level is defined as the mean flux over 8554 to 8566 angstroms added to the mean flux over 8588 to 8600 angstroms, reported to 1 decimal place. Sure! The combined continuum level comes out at 40.5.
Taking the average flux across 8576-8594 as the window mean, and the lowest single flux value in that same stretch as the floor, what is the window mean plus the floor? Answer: 39.2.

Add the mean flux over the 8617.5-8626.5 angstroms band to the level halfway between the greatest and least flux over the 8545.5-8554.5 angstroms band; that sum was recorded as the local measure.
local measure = 39.6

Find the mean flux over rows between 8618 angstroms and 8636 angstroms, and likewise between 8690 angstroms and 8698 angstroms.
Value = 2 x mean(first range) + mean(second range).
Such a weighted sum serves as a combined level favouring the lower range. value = 61.8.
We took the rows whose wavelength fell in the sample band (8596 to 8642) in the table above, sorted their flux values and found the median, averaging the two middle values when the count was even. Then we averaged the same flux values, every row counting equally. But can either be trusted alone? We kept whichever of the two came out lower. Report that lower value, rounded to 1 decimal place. 20.9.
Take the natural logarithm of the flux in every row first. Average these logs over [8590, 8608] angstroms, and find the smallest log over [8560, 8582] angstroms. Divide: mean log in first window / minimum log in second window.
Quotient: 1.02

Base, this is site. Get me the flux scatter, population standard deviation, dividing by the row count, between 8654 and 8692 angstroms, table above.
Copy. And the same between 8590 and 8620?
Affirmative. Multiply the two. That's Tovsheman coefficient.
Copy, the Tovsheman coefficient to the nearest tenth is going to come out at 1.9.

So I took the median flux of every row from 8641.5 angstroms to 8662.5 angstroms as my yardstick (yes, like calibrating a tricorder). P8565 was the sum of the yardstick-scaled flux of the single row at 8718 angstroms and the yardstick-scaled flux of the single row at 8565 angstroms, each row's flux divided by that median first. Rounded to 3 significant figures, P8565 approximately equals 2.00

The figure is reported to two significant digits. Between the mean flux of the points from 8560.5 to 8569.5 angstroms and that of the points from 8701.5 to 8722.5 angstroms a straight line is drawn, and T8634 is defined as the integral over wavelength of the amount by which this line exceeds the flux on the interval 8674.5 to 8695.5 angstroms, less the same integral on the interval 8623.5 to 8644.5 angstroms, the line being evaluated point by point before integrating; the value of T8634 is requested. 17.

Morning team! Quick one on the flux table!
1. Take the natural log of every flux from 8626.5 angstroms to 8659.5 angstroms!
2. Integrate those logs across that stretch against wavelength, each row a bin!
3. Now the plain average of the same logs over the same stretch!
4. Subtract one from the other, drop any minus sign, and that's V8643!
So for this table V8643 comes 96.8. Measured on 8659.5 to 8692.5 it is 93.1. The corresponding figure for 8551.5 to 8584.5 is 96.2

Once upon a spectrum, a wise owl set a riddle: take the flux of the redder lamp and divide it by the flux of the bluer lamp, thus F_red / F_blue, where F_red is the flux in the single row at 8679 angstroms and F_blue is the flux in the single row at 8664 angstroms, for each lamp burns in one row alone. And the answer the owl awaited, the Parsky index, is 1.77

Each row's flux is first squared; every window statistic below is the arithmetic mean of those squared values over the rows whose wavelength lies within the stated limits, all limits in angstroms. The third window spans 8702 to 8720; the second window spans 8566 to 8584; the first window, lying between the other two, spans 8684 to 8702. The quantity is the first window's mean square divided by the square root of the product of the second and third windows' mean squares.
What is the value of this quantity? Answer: 0.99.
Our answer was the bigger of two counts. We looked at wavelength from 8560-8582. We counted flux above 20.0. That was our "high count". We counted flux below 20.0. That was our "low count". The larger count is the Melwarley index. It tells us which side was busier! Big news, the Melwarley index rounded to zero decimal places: 5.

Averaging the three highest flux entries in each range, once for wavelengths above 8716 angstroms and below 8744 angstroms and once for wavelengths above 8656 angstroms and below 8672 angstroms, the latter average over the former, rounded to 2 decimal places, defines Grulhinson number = 0.93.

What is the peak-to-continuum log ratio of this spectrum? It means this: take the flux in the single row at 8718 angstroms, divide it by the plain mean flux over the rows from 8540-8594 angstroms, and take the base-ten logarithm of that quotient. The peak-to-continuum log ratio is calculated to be 0.01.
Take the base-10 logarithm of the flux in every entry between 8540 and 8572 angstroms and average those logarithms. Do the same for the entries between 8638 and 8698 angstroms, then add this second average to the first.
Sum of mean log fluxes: 2.55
